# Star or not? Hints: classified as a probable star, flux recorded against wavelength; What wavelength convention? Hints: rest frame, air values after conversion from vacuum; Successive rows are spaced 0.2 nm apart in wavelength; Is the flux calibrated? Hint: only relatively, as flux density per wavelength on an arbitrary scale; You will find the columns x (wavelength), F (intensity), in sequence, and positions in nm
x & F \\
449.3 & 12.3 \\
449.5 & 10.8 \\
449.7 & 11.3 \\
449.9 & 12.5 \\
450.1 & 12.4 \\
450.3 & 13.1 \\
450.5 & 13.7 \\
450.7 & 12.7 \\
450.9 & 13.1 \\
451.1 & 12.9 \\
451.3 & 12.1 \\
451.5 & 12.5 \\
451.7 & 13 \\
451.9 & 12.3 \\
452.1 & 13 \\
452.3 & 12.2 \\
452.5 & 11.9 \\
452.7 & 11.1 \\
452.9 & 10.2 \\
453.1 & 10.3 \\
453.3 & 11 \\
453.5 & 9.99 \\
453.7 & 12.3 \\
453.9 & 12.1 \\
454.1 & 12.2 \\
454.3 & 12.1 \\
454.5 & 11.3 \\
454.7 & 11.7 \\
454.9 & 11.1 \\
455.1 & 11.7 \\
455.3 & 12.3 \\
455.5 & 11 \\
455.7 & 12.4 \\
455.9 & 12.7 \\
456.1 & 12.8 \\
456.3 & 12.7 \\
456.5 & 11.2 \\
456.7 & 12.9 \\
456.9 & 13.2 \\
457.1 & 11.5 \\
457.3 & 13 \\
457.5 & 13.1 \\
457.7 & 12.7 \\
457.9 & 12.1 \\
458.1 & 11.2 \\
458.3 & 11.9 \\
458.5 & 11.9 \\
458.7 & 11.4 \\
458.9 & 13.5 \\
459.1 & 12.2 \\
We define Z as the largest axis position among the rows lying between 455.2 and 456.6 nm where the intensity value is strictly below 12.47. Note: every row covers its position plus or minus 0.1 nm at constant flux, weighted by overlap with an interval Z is 456.5 nm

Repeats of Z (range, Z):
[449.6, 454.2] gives 454.1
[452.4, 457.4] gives 457.1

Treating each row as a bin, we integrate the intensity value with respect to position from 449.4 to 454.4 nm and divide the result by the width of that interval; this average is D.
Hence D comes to 12.0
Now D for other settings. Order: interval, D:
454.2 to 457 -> 12.1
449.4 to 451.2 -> 12.5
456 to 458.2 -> 12.4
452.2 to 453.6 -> 11.0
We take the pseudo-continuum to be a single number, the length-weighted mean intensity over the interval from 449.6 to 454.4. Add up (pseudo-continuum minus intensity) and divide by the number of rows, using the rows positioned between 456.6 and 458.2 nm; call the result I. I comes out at -0.4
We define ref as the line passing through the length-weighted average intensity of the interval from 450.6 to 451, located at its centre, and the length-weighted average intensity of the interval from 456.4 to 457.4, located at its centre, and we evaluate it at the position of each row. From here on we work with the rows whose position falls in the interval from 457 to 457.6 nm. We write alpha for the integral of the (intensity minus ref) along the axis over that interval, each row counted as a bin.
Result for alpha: 0.1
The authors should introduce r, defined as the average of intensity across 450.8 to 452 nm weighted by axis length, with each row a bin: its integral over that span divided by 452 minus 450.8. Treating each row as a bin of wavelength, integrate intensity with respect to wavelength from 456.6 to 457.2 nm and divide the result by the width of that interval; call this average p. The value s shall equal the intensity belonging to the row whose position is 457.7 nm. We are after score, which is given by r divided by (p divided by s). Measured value 12.8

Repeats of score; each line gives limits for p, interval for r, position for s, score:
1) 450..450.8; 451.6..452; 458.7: 11.1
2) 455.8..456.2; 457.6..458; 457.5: 12.7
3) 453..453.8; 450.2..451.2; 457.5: 15.7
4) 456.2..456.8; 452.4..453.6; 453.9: 10.6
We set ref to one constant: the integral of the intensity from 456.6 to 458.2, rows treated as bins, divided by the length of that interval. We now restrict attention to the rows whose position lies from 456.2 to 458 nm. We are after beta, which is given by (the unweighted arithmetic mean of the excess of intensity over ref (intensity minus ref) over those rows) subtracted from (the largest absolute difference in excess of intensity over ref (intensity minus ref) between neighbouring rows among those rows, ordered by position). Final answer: 1.67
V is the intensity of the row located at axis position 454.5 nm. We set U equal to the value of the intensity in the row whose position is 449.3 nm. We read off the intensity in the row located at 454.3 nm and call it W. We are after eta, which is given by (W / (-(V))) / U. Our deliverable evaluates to -0.0871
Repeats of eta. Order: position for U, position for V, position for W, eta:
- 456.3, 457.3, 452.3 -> -0.0739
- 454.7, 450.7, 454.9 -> -0.0747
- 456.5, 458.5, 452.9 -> -0.0765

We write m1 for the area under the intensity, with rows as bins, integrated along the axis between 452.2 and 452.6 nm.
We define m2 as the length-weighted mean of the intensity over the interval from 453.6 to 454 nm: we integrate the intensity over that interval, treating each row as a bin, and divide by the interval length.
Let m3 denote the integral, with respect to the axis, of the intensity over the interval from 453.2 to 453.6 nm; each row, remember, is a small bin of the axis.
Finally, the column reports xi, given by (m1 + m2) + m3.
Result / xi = 21.2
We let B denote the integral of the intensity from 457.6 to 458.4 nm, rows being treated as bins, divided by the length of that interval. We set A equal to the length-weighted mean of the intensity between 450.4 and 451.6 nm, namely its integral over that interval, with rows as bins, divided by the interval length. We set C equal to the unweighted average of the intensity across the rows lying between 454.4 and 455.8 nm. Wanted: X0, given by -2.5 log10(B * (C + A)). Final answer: -6.17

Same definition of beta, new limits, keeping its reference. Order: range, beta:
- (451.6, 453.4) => 1.70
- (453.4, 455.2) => 3.16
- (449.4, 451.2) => 1.16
